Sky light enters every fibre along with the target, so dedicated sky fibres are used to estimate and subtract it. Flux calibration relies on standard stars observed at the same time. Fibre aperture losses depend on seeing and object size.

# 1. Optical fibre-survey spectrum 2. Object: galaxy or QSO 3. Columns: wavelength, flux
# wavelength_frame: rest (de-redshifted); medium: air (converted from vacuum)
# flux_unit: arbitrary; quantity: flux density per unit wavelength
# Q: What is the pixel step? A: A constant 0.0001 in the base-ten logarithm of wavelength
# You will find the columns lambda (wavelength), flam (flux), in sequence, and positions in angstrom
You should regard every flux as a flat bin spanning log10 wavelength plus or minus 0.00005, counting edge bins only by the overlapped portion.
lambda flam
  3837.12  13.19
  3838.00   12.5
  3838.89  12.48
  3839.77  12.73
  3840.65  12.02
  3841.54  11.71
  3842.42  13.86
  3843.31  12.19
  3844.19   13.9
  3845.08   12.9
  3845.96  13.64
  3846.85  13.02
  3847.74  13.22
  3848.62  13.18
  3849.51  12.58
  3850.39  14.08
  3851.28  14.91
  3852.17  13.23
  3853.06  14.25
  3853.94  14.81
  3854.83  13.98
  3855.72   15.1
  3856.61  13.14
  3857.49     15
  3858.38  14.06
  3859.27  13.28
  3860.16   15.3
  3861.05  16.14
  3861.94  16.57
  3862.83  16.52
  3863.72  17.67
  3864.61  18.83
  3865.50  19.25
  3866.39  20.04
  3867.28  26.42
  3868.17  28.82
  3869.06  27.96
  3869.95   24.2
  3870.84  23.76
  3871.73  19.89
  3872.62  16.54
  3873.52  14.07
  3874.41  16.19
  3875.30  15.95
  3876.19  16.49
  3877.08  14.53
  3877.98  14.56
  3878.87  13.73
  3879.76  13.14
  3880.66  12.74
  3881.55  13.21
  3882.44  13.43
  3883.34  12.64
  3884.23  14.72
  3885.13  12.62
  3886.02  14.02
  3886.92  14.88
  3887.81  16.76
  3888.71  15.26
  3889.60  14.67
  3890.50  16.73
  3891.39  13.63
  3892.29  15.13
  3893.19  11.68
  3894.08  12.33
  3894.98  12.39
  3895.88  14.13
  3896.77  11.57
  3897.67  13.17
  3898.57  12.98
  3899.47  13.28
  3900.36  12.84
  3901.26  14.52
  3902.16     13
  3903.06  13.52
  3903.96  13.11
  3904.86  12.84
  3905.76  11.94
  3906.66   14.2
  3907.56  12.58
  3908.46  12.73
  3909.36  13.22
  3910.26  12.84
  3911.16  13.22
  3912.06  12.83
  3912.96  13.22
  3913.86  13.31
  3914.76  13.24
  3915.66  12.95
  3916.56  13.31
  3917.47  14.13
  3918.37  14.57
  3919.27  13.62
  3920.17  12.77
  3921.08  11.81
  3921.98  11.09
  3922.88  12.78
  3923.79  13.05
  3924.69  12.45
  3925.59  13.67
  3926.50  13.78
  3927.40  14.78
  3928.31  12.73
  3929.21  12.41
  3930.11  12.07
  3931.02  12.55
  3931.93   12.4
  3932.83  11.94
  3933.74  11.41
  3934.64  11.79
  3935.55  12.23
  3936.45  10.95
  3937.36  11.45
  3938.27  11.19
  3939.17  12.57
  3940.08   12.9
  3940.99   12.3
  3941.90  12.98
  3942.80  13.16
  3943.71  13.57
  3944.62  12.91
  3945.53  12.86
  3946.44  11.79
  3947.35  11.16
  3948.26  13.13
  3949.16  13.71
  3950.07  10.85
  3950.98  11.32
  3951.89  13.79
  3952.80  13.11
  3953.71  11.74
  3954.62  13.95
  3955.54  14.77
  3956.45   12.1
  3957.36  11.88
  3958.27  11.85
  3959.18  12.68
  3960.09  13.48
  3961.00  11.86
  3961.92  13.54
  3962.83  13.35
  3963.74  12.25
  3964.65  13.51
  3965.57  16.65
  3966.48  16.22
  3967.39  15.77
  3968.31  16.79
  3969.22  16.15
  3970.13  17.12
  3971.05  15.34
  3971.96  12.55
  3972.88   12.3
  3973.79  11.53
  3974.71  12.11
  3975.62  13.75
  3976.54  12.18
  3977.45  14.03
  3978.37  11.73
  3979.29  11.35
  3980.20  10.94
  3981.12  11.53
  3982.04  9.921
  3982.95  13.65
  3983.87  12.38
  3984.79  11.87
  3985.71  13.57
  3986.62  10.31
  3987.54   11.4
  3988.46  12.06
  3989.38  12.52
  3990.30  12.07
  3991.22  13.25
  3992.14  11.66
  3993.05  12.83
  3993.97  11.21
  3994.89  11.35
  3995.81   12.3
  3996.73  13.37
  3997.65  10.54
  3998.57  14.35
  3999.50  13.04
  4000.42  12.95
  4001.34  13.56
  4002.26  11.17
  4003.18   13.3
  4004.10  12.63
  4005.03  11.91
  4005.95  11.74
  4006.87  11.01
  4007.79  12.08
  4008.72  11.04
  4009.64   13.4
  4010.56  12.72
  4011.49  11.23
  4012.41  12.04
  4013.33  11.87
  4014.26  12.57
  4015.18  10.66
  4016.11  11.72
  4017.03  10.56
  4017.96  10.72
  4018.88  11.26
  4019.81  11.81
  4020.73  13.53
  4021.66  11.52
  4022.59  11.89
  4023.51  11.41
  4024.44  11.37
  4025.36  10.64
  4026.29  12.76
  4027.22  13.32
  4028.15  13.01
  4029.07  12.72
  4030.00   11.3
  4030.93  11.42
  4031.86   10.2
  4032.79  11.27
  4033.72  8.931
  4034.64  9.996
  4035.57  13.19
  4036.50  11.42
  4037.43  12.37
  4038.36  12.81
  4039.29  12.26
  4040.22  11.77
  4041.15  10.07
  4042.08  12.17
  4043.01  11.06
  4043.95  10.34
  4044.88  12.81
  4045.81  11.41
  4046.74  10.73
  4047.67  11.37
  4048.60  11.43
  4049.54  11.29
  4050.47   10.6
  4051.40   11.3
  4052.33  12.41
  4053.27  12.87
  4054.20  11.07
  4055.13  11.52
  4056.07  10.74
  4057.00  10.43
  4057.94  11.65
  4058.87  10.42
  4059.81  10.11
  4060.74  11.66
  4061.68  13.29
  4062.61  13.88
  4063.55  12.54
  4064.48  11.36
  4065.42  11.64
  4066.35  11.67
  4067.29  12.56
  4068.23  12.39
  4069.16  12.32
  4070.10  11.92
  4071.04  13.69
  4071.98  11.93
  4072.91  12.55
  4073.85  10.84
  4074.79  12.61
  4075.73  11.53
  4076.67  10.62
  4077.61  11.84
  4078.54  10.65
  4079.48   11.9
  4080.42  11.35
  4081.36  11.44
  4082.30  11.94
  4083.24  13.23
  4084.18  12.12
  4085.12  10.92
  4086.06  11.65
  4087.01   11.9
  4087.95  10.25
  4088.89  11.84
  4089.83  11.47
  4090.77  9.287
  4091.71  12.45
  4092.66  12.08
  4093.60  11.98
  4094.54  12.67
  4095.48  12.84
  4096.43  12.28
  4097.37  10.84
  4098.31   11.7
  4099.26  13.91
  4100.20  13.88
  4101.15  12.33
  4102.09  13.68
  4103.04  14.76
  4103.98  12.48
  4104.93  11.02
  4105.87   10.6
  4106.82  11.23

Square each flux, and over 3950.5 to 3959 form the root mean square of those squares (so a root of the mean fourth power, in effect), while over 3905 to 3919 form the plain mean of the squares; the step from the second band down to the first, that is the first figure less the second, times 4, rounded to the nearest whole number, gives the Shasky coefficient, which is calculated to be -37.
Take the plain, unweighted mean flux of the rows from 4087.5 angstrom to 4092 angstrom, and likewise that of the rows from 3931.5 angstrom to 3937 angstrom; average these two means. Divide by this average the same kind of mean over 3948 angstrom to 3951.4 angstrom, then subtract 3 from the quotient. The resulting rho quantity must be -1.93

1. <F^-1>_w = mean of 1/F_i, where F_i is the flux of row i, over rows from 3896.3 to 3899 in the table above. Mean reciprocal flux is 0.0798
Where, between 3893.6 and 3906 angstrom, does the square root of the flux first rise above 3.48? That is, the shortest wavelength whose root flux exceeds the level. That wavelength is 3894.08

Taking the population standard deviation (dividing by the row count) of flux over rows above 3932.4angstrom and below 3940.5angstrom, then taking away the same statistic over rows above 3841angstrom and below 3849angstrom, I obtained -0.08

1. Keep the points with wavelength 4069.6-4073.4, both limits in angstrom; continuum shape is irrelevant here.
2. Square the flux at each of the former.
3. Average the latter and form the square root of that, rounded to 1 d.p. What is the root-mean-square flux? 12.5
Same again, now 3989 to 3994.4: 12.3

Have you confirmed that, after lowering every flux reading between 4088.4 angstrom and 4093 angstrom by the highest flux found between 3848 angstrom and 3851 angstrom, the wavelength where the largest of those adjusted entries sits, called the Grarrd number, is 4091.71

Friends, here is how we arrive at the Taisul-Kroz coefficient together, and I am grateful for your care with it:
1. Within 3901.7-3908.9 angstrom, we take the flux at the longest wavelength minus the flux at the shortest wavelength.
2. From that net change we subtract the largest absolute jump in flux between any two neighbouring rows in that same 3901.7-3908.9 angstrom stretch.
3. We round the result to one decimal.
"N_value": -2.5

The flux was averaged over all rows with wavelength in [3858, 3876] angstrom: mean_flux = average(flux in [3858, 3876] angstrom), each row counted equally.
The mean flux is 19.1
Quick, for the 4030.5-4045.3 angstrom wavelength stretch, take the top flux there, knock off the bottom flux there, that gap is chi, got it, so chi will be 4.3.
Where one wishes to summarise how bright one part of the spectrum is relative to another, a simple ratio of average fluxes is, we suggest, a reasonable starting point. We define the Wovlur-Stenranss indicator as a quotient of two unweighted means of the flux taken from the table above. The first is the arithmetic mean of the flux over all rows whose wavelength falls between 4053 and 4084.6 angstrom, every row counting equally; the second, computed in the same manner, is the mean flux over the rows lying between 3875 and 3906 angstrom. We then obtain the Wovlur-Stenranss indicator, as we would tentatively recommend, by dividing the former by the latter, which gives 0.86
